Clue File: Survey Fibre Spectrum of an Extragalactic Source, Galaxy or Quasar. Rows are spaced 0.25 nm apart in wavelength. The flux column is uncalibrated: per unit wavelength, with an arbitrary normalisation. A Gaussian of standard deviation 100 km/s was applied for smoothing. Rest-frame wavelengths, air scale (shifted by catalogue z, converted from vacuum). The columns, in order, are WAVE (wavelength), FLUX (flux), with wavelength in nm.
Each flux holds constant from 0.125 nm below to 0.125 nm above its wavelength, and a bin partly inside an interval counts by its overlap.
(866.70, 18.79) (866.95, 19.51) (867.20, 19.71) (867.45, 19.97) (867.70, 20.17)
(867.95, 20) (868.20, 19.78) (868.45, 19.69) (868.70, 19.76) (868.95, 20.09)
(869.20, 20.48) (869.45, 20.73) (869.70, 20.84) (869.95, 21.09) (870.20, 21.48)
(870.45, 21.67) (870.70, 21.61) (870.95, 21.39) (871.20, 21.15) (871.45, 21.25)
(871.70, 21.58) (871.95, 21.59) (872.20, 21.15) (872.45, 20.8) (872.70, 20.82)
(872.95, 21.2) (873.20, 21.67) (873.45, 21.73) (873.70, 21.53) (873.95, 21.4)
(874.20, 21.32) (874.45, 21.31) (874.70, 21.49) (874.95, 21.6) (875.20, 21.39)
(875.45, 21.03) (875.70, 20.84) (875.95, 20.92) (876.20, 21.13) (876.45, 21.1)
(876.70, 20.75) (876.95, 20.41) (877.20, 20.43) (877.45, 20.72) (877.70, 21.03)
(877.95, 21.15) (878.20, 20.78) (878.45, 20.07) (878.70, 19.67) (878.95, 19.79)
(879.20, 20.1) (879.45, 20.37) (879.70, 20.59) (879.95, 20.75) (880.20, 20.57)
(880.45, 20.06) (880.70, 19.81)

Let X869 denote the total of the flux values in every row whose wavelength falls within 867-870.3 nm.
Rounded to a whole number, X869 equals 264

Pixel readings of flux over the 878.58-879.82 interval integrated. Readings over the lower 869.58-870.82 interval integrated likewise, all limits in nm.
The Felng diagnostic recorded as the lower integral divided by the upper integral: 1.06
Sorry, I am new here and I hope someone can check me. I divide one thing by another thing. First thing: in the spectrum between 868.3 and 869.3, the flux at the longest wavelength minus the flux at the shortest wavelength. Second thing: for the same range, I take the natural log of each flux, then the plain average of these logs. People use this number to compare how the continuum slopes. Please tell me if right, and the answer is 0.3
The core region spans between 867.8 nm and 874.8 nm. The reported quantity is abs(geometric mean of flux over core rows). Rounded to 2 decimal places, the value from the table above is 21.01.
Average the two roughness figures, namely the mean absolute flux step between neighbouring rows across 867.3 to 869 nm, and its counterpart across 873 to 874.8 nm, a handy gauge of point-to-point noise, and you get 0.145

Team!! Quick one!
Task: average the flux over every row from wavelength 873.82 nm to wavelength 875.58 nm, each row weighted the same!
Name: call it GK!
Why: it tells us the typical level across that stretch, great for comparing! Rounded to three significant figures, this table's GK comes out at 21.4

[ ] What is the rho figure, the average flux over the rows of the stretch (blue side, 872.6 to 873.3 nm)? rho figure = 21.2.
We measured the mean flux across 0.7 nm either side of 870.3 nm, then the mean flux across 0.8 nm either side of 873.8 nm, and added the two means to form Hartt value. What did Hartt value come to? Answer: 42.8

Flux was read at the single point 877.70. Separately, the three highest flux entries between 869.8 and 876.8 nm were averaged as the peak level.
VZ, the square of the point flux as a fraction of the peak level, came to 0.94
